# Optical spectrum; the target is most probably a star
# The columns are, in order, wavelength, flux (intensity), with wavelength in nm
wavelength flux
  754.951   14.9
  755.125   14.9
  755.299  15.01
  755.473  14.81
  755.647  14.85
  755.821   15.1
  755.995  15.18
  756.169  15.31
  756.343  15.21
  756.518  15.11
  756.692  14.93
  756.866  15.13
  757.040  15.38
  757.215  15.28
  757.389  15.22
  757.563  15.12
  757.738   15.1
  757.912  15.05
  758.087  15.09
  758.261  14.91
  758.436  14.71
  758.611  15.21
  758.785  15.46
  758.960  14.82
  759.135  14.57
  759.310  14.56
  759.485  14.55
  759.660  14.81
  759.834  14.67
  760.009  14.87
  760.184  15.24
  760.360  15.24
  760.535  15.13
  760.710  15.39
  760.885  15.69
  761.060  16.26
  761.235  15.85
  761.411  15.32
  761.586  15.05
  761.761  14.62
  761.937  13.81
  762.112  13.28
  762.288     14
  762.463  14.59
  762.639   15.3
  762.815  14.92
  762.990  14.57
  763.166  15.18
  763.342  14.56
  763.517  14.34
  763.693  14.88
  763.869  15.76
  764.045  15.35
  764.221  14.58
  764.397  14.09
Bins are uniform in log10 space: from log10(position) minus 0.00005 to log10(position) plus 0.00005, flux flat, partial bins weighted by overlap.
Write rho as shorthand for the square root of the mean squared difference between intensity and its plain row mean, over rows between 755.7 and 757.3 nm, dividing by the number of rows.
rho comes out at 0.13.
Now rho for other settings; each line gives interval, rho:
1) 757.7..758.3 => 0.08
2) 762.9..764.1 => 0.47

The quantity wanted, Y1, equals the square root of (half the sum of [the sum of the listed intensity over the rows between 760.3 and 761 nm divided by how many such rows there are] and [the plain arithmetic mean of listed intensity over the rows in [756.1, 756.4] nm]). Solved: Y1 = 3.91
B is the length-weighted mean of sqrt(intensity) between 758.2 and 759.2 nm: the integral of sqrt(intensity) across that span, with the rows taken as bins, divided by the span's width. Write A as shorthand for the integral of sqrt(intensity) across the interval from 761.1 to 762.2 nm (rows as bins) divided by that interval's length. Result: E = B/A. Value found 1.01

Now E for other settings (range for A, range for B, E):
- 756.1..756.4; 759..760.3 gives 0.98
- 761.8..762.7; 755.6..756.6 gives 1.03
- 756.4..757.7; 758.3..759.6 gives 0.99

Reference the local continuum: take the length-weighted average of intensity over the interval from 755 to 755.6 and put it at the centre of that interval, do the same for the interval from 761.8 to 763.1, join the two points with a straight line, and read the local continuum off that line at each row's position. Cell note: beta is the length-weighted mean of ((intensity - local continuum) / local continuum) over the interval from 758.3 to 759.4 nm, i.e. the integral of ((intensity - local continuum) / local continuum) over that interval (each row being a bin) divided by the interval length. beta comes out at 0.017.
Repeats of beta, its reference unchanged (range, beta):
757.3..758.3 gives 0.026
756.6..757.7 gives 0.028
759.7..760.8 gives 0.038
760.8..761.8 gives 0.073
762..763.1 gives 0.006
